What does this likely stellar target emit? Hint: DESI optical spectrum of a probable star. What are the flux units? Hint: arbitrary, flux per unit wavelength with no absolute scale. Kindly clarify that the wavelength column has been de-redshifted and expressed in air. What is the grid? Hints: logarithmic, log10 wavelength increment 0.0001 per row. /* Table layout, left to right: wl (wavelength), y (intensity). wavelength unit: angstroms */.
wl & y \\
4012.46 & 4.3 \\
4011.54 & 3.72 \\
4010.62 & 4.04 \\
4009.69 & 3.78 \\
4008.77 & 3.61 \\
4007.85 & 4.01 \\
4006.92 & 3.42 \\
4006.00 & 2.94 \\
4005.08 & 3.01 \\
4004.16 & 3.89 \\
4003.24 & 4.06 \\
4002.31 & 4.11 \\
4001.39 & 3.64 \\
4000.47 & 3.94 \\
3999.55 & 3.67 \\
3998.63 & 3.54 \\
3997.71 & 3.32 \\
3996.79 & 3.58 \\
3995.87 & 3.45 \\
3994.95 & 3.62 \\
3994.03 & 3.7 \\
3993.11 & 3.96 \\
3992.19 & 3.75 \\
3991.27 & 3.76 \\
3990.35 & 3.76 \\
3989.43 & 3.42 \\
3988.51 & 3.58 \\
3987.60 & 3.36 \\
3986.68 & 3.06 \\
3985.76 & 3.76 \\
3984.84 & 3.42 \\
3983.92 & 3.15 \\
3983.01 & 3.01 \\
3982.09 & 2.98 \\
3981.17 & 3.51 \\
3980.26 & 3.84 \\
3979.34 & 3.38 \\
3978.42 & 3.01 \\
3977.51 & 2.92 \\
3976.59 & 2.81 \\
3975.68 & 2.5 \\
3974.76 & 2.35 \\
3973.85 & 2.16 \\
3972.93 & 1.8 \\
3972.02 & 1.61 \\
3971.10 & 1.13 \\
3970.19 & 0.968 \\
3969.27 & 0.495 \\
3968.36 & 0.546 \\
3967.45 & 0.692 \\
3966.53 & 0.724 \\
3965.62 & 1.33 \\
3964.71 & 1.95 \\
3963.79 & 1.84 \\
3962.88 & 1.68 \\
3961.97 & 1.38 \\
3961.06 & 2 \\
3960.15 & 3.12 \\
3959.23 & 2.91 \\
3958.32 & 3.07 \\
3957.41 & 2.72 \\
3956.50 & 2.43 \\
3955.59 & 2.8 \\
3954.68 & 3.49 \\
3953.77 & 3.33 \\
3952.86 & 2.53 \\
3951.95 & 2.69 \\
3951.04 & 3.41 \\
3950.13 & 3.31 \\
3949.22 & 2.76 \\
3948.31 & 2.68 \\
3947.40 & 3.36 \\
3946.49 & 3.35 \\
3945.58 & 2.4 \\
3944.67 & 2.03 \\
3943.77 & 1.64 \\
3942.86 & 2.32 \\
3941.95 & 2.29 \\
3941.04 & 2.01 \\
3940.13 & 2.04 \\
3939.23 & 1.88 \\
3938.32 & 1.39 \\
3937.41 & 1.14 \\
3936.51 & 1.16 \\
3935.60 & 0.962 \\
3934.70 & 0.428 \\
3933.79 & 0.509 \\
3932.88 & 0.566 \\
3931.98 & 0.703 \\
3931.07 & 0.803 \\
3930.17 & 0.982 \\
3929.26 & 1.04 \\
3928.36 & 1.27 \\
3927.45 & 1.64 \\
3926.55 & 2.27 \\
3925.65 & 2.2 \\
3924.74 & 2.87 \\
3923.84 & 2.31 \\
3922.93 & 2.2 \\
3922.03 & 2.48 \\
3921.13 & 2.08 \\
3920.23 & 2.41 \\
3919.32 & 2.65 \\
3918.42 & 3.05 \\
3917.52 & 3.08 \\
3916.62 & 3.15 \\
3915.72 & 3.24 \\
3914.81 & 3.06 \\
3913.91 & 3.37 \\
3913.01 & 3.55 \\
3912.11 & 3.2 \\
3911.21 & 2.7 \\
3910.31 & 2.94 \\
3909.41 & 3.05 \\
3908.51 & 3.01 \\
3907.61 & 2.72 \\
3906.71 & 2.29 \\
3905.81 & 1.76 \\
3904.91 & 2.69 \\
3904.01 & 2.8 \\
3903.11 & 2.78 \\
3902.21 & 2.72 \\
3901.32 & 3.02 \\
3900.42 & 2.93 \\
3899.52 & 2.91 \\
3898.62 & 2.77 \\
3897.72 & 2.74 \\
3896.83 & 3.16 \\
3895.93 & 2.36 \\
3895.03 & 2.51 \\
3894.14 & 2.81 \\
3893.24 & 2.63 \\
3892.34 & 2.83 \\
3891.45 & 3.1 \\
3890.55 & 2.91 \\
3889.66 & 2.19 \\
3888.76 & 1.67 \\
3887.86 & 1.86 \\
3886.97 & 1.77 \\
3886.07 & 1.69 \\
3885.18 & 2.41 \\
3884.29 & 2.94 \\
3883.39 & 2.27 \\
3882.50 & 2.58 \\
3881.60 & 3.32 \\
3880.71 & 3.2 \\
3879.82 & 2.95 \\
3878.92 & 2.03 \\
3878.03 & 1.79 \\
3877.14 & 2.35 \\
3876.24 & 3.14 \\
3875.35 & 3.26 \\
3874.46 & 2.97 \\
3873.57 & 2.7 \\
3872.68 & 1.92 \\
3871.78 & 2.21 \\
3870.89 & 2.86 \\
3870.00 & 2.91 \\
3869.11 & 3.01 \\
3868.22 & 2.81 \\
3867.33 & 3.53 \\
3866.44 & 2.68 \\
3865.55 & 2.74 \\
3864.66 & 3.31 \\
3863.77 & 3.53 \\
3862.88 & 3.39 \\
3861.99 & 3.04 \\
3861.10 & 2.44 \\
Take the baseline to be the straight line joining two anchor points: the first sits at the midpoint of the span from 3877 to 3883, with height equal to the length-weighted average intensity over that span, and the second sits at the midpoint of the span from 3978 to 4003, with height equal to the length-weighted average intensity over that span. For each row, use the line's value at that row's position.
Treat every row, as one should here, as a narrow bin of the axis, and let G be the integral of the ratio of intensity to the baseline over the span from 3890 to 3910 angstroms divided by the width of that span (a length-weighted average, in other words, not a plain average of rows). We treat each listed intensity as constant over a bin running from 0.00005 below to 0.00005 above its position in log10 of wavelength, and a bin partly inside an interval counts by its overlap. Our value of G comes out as 0.99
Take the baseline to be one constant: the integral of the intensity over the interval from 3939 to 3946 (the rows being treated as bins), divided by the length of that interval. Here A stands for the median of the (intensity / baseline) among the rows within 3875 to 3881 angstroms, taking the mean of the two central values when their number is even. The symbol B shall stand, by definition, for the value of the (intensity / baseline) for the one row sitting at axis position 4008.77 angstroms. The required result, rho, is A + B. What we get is 3.2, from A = 1.42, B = 1.7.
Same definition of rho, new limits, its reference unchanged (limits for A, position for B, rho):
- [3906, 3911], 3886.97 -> 2.3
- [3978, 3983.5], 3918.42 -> 3.0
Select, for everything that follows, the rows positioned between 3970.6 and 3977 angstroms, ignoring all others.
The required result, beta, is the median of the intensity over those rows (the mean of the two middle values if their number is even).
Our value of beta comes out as 2.16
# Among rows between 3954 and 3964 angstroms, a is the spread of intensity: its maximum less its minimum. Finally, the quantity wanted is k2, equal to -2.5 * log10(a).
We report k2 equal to -0.8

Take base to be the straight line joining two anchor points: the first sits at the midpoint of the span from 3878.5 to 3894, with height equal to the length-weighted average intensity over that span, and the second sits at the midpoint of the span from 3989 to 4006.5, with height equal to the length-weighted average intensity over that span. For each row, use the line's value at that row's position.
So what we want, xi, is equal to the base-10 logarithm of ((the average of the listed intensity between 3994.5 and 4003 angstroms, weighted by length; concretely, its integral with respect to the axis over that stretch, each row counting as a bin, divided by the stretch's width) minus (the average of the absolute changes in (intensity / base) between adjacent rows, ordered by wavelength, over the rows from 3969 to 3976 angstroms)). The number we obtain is 0.554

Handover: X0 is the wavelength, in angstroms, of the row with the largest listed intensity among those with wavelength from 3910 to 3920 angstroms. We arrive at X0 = 3913.01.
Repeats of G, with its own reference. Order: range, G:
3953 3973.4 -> 0.58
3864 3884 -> 1.08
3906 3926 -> 0.96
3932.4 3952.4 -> 0.64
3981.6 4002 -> 0.99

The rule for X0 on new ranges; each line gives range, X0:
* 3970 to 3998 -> 3993.11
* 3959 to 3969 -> 3960.15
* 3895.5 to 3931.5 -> 3913.01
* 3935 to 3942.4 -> 3941.95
